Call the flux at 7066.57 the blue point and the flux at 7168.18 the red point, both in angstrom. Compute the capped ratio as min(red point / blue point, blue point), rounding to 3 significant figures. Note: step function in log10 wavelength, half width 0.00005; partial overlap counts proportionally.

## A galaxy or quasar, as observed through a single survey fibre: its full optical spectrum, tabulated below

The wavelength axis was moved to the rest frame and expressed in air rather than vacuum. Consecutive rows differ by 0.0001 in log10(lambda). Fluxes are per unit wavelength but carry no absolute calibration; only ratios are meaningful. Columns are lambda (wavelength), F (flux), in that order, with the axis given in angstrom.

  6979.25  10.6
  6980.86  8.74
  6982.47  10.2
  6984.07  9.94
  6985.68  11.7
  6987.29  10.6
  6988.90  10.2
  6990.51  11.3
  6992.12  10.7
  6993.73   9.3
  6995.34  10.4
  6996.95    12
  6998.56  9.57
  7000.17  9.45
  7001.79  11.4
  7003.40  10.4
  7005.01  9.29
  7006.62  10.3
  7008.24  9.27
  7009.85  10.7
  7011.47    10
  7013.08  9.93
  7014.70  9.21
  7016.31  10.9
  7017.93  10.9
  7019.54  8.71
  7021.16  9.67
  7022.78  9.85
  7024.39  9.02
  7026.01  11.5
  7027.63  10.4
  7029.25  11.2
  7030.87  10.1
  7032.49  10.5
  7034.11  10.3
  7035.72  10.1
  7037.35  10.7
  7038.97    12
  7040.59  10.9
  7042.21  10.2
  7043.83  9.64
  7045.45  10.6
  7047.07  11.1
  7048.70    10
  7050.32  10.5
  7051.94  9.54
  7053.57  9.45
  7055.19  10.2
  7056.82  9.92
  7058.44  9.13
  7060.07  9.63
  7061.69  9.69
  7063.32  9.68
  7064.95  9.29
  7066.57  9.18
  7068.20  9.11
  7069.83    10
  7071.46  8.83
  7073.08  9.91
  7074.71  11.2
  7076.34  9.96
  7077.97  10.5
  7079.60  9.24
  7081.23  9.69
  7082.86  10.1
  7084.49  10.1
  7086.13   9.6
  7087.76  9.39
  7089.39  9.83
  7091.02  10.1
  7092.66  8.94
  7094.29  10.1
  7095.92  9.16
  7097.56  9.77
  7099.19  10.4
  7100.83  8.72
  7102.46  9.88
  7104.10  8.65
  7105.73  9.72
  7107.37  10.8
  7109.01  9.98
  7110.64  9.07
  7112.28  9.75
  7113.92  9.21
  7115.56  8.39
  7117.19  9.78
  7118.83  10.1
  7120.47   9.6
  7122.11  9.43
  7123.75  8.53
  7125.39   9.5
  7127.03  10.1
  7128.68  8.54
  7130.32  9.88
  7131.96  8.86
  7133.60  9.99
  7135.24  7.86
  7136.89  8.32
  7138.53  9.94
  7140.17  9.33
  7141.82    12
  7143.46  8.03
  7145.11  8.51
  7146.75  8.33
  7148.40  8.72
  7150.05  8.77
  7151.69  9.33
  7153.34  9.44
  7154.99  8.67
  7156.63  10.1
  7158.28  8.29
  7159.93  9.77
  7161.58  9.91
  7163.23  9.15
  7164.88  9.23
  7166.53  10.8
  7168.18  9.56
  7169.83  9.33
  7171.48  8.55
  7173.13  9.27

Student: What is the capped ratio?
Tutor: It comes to 1.04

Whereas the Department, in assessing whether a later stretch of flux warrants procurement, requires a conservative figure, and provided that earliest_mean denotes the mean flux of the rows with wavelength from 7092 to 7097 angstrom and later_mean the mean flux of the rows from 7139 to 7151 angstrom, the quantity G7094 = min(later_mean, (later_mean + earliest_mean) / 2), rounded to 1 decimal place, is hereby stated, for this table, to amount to 9.1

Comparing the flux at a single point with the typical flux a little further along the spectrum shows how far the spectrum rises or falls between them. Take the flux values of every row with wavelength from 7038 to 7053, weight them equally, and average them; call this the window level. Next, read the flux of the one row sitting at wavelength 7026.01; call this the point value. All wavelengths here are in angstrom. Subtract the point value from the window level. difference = -1.0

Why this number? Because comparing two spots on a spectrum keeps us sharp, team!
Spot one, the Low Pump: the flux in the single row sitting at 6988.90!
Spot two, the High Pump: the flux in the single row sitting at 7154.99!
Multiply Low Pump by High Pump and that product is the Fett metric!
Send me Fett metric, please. 88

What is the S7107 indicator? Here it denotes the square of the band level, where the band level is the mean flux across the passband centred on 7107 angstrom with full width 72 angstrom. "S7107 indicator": 92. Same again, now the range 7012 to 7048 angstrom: 107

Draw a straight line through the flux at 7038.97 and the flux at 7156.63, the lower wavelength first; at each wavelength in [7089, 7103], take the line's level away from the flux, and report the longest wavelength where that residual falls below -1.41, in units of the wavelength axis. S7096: 7100.83 angstrom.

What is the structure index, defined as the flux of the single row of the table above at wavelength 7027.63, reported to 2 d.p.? 10.40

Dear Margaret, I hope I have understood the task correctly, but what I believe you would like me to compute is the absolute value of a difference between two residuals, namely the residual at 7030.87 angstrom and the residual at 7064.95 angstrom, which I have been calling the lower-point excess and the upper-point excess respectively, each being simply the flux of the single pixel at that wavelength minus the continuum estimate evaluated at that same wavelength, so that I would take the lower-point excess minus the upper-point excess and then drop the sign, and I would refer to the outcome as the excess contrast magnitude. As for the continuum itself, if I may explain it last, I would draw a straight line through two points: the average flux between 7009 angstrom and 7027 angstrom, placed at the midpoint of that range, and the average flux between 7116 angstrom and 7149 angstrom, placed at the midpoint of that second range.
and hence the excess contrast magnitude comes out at 0.58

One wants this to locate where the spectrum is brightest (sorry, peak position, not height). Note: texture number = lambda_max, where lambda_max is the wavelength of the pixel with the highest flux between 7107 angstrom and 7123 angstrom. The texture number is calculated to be 7107.37 angstrom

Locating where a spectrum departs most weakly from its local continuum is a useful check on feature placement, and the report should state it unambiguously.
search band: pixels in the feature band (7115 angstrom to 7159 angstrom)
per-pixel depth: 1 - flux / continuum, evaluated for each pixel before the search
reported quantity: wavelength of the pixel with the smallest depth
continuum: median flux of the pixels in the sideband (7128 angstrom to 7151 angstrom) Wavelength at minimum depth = 7141.82 angstrom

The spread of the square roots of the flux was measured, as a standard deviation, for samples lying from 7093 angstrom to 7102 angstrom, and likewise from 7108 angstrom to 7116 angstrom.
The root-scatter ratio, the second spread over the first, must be 0.93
